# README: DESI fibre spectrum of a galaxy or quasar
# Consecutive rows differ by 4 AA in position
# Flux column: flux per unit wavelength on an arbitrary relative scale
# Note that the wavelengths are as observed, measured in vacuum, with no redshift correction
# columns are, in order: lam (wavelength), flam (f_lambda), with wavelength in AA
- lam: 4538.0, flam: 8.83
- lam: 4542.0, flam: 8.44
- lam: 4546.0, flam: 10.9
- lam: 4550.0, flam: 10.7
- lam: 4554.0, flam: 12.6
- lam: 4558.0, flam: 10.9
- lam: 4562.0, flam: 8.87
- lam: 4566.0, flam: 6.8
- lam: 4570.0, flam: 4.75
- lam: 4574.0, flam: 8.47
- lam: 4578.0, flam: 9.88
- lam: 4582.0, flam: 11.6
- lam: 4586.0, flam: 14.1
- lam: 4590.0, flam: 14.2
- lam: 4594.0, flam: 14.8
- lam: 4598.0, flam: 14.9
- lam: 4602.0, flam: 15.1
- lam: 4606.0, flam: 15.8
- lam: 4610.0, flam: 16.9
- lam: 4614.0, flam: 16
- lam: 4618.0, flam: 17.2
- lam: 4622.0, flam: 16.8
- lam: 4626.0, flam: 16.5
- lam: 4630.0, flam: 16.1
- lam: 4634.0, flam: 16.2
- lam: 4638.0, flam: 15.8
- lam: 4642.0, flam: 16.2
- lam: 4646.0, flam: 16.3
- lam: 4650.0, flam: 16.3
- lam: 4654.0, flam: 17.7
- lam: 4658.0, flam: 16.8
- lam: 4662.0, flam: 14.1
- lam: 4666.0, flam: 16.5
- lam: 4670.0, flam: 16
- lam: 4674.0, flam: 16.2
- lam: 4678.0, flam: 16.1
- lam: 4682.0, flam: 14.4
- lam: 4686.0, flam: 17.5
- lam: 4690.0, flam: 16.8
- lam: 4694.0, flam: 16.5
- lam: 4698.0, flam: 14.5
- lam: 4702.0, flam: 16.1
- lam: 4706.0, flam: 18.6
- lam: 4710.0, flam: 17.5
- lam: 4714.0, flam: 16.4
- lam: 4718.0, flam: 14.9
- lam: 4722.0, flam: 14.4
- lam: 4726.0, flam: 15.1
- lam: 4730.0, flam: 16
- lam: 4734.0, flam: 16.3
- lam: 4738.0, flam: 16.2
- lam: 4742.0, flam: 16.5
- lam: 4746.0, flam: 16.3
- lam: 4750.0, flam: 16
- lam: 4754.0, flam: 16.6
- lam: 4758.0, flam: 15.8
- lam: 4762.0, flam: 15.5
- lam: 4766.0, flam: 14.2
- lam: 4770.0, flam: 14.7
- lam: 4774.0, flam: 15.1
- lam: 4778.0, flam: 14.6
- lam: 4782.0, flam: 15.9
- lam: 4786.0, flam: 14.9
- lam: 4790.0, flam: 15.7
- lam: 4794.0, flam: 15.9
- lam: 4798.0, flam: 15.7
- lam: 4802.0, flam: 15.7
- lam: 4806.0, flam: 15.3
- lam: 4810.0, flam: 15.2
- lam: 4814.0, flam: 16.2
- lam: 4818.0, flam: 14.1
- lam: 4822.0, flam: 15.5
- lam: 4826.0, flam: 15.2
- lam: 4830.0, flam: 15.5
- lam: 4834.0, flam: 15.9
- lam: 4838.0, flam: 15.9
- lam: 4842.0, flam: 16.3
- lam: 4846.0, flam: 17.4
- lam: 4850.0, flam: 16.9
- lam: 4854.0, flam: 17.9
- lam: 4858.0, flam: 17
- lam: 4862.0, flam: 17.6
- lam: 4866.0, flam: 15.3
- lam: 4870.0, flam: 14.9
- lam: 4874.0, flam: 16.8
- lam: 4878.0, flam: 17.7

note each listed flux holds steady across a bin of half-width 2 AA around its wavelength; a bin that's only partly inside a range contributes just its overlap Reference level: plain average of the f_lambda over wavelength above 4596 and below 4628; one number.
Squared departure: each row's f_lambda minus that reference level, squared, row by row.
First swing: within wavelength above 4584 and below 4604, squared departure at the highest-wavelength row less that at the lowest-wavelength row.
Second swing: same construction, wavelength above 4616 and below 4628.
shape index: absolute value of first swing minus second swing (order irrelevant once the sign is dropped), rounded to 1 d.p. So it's 2.1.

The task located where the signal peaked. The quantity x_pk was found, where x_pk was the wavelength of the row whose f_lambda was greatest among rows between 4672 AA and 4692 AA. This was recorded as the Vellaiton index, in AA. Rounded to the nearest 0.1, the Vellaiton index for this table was 4686.0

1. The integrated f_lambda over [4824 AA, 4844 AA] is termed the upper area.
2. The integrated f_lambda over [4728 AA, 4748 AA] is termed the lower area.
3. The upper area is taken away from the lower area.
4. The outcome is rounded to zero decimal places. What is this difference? 10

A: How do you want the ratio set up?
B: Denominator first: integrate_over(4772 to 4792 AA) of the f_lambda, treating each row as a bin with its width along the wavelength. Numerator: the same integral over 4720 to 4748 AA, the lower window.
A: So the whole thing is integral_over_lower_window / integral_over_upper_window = 1.5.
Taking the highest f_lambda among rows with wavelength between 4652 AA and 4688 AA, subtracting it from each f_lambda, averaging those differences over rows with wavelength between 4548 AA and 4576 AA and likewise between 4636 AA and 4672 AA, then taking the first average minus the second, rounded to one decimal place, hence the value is -7.2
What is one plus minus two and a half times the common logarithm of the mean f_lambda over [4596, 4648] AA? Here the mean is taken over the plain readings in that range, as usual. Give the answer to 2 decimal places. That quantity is -2.02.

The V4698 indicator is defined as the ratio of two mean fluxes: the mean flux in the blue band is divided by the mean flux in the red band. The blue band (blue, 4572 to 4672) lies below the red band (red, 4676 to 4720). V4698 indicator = 0.93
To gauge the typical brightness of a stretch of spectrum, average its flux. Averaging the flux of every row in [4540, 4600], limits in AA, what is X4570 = 10.8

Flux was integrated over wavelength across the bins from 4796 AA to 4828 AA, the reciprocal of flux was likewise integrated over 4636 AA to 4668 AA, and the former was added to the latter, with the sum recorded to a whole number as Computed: 494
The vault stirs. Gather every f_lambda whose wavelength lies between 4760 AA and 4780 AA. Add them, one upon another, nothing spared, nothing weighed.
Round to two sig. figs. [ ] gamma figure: 74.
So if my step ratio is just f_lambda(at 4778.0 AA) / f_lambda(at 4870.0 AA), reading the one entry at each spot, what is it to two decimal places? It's 0.98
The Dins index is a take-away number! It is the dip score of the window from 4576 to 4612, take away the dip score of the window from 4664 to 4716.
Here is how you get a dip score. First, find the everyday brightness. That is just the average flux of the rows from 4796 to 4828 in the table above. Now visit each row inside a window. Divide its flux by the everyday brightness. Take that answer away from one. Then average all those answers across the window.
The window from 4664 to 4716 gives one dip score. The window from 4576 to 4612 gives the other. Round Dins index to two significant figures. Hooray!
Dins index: 0.15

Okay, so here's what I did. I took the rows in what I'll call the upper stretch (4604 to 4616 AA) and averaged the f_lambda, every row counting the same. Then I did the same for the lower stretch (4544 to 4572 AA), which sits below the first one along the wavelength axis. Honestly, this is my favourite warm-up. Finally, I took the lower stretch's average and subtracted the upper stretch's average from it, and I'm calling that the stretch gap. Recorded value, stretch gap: -7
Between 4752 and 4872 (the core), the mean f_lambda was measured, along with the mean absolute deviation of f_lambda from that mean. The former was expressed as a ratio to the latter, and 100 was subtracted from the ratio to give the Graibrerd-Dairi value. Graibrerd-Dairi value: -77.7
